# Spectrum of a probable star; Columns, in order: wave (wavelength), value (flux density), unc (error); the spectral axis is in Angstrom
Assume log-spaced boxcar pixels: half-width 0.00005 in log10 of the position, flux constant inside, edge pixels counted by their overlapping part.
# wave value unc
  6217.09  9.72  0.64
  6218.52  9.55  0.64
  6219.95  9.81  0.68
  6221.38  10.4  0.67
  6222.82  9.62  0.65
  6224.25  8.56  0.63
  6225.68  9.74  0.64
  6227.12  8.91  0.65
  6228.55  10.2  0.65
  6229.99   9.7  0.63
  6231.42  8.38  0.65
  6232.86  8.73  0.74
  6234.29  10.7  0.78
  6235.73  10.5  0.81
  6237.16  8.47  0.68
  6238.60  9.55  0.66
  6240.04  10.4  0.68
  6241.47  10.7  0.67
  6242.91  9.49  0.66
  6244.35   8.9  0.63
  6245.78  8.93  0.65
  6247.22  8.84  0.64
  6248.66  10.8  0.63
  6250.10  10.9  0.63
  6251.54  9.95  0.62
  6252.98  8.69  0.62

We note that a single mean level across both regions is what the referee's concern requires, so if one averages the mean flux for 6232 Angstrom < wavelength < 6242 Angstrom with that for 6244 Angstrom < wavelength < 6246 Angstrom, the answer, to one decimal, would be 9.4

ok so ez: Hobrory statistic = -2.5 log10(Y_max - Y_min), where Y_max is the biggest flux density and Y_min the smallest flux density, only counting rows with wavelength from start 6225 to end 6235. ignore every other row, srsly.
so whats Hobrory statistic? -0.91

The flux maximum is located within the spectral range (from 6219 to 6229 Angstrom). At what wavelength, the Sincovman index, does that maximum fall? 6221.38 Angstrom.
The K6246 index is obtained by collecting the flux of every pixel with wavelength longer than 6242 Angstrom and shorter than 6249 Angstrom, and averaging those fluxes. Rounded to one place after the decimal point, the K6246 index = 9.4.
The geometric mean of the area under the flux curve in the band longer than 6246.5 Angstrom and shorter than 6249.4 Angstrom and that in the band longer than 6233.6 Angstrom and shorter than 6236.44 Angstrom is 29.3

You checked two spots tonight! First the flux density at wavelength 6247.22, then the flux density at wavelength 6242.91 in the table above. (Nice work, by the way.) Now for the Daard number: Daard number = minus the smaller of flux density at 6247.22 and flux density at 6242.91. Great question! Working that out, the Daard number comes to -8.8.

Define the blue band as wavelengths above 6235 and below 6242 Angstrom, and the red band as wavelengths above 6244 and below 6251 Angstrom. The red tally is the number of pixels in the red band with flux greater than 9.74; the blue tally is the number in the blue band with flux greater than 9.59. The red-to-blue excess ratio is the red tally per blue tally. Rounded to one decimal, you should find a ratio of 0.7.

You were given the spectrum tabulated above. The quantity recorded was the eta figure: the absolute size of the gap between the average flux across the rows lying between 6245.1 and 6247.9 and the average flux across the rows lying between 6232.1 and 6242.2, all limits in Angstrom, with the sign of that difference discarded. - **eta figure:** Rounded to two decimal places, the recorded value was 0.98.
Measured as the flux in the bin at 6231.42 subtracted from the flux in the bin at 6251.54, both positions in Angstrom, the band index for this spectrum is 1.6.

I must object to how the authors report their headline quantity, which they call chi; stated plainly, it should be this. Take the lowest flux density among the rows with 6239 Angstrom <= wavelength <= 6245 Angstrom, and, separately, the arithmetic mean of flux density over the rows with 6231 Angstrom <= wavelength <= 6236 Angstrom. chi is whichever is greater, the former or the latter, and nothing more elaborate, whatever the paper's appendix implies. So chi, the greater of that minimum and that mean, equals 9.6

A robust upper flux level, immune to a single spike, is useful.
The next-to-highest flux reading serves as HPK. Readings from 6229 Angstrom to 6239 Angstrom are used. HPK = 10.5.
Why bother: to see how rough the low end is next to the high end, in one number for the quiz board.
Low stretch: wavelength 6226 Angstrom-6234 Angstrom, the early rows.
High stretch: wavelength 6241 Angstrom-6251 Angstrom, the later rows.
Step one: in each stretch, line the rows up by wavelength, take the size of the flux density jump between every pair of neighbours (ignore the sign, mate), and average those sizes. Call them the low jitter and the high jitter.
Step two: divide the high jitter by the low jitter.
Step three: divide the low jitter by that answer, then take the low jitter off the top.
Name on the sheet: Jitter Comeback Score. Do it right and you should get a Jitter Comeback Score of 0.3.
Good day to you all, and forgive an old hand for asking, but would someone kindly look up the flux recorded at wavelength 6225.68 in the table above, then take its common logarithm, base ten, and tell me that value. 0.989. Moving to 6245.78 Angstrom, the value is 0.951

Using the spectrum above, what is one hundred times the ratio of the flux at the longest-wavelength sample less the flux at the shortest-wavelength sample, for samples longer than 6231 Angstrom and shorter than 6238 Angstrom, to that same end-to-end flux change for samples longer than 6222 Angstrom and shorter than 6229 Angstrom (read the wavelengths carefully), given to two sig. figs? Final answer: 16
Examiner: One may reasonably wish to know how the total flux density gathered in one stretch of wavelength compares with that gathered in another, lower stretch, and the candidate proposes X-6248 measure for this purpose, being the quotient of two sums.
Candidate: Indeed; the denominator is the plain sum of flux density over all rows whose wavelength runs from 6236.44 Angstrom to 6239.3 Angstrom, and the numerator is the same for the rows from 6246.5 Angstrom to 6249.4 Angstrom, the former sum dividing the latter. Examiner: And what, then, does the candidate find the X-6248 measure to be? 1.09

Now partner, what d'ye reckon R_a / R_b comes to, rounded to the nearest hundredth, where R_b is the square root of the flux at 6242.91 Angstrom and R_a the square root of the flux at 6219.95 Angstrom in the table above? 1.02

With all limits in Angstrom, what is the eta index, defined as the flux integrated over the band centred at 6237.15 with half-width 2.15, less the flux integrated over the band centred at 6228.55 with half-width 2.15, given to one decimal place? -0.4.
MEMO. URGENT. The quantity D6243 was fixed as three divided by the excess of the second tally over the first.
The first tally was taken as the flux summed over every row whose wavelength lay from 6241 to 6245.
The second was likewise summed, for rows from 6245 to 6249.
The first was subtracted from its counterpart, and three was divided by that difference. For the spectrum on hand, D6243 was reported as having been -6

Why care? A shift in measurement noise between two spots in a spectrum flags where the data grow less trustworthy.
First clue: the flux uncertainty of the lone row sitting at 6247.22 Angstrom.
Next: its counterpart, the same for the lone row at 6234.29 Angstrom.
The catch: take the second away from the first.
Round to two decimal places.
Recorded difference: -0.14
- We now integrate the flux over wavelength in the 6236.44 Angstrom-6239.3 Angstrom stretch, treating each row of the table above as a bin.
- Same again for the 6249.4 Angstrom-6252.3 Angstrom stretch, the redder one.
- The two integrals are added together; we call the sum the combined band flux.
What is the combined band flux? 56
